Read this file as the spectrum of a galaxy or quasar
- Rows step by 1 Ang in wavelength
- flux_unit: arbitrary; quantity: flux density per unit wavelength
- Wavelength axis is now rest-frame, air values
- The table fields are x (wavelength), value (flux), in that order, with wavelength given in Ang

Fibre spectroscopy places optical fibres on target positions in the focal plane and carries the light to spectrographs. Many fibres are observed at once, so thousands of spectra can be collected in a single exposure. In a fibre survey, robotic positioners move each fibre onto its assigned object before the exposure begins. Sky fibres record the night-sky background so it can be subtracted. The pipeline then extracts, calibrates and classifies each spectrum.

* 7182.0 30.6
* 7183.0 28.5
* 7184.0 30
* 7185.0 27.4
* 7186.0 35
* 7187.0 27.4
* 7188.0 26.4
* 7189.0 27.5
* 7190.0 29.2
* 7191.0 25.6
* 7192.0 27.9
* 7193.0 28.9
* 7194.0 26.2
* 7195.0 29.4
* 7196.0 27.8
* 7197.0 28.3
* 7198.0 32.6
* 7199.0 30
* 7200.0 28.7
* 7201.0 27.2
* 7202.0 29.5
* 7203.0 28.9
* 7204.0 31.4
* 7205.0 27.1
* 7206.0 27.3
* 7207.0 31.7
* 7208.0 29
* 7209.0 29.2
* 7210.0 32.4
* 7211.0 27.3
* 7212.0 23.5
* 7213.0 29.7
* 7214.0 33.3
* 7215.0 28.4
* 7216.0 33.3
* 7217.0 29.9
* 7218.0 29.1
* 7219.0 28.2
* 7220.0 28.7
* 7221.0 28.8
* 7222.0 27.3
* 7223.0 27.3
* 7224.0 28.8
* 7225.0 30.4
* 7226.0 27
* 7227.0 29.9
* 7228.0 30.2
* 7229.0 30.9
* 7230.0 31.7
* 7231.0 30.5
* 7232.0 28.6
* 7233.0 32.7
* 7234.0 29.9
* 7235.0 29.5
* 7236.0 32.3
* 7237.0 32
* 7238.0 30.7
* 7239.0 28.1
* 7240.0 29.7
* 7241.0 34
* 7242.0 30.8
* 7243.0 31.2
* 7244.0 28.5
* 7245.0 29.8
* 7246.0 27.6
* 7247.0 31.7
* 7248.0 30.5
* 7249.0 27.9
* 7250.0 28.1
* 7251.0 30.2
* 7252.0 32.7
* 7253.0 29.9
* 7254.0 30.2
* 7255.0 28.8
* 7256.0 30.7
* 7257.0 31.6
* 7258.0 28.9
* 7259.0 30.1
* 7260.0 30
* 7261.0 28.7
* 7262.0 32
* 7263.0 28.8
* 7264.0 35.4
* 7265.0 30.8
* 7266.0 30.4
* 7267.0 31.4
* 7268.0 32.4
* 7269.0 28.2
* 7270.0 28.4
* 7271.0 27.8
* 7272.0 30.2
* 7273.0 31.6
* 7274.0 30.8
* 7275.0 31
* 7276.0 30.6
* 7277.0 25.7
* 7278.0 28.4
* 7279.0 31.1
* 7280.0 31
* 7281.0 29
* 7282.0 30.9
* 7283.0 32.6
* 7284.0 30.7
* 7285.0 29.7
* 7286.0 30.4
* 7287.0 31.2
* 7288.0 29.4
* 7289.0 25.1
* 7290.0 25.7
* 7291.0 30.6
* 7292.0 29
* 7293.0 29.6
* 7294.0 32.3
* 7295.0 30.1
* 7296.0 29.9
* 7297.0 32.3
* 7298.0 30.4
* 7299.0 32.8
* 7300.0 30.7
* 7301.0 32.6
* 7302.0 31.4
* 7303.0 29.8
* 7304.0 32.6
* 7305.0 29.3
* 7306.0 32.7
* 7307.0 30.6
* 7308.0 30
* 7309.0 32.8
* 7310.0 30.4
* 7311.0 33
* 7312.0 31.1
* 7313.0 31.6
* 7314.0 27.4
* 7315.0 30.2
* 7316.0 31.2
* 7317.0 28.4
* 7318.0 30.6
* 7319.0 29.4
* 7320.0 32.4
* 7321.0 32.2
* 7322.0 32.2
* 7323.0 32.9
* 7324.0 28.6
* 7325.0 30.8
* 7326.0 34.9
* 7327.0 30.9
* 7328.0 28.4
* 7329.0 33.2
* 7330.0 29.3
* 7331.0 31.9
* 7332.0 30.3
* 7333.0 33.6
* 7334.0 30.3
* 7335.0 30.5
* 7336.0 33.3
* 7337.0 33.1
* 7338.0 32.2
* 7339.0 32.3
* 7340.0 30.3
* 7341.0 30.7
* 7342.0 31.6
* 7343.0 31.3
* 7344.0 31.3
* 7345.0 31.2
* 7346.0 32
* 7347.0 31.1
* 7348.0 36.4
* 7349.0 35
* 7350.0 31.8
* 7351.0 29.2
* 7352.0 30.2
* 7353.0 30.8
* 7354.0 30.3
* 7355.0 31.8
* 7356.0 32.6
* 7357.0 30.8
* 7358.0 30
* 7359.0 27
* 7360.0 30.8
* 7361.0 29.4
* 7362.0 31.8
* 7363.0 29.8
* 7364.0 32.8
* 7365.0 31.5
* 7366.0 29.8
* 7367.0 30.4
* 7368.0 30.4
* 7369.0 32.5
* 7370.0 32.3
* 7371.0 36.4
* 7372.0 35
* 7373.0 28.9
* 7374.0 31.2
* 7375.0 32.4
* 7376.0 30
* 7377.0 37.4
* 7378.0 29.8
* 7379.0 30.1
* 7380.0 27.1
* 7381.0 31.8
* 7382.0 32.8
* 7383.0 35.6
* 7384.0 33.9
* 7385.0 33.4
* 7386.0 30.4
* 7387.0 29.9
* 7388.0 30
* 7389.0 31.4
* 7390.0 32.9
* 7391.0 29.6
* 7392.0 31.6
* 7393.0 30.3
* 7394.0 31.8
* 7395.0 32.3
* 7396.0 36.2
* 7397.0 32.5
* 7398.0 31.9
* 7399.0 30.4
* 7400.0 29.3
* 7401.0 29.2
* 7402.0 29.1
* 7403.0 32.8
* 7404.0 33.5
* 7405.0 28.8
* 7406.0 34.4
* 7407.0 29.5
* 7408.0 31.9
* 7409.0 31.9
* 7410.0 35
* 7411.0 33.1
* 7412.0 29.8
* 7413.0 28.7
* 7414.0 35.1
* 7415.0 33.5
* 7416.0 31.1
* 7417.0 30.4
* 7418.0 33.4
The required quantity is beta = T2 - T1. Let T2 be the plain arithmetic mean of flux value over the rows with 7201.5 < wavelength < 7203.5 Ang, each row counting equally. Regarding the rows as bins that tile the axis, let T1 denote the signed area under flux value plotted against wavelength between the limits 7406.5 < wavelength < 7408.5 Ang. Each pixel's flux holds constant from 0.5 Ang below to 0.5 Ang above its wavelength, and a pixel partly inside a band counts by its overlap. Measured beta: -32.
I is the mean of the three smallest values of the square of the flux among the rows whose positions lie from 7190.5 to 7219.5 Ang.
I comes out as 631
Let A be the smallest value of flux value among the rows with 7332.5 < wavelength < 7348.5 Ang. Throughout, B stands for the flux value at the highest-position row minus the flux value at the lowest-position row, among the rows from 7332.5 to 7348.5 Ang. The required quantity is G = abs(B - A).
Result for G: 27.5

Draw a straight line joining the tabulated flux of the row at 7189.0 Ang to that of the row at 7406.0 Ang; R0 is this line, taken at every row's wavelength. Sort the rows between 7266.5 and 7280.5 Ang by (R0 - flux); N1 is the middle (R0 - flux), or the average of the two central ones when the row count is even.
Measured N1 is -0.5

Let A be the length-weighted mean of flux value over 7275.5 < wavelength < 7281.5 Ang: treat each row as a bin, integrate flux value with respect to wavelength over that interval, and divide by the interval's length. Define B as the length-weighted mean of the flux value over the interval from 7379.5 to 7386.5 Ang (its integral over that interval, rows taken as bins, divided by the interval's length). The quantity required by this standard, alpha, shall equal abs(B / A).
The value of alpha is 1.10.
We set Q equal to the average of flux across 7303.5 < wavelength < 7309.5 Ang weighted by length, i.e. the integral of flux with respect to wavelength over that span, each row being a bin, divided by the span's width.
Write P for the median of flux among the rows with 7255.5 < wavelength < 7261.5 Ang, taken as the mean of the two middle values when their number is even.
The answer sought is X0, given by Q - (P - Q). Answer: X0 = 32.6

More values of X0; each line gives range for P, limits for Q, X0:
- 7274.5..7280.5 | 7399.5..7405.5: 30.1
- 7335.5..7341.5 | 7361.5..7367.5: 29.8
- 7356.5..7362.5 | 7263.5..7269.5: 32.5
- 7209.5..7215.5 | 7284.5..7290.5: 28.1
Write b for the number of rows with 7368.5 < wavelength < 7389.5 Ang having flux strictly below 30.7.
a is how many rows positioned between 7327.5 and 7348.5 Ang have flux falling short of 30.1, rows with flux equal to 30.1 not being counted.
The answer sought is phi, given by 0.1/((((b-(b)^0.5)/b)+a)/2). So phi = 0.076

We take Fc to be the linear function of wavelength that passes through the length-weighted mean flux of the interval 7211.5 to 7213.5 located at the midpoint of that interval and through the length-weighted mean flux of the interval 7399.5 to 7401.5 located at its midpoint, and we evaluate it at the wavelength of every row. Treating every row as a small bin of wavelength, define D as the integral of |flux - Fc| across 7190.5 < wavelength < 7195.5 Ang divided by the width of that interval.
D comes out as 1.6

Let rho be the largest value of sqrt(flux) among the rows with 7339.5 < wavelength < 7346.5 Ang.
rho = 5.66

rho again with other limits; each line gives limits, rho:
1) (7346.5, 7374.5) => 6.03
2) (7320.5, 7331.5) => 5.91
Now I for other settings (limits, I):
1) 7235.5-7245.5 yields 828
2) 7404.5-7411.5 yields 906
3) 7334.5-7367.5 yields 815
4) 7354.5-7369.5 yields 827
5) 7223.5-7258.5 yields 756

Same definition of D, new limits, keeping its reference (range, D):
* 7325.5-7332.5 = 3.0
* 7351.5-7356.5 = 2.5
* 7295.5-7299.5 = 3.6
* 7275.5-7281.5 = 2.4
